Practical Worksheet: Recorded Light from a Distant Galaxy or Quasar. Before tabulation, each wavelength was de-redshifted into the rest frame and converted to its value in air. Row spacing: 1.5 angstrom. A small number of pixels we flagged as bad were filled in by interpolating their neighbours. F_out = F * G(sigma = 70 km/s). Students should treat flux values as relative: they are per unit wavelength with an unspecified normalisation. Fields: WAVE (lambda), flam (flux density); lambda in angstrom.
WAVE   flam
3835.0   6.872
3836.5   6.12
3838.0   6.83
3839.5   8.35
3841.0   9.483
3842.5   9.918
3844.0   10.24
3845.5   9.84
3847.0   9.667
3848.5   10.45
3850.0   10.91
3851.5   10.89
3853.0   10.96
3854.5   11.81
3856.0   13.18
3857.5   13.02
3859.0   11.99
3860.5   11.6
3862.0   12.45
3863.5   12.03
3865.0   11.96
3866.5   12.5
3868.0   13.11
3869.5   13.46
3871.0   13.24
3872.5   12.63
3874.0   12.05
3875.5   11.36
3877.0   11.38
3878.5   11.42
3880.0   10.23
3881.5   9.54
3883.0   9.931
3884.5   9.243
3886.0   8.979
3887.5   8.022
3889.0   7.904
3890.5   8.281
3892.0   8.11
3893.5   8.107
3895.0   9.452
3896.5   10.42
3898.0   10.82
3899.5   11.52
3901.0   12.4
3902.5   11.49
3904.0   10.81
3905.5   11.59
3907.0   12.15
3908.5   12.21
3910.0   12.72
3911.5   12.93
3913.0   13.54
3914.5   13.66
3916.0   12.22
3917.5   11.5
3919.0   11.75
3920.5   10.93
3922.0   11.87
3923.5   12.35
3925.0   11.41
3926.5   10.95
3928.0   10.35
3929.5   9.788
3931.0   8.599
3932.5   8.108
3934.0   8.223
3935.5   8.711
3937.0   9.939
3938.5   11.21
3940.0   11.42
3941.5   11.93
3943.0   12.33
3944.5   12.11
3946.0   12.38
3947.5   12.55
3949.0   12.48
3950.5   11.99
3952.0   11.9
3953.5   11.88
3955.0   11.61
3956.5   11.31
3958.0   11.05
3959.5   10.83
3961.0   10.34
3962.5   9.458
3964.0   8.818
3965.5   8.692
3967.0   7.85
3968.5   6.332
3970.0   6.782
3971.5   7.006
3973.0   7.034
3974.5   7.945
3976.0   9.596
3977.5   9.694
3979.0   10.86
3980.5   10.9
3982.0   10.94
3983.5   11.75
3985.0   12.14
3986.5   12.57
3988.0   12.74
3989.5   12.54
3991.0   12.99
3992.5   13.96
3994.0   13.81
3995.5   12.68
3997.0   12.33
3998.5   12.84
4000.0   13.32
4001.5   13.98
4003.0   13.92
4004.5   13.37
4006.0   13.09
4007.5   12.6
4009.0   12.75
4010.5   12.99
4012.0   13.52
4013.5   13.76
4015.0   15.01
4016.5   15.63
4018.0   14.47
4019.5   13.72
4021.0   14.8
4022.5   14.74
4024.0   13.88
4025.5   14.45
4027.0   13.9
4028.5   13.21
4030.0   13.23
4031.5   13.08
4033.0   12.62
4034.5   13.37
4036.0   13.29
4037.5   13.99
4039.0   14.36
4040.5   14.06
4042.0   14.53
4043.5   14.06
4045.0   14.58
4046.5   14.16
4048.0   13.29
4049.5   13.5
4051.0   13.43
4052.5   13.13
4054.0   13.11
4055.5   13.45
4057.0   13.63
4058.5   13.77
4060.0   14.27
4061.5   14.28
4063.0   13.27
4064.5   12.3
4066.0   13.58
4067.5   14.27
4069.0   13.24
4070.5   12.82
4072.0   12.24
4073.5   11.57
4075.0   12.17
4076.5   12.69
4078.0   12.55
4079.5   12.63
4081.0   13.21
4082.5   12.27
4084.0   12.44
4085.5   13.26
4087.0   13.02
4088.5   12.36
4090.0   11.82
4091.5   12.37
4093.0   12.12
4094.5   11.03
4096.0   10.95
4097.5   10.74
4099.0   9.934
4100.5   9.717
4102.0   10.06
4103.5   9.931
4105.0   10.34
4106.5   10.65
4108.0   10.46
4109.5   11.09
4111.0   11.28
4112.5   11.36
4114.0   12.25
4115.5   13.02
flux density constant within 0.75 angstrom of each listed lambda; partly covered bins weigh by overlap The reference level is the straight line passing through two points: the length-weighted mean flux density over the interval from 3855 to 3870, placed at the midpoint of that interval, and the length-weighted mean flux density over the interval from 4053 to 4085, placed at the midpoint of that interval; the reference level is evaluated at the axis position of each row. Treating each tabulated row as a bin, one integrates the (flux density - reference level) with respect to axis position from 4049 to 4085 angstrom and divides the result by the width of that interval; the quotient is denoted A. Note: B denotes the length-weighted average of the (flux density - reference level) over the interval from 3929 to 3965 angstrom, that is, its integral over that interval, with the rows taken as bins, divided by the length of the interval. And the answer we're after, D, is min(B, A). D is -1.9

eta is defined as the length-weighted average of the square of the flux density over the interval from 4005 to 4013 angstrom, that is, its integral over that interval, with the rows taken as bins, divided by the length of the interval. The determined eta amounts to 170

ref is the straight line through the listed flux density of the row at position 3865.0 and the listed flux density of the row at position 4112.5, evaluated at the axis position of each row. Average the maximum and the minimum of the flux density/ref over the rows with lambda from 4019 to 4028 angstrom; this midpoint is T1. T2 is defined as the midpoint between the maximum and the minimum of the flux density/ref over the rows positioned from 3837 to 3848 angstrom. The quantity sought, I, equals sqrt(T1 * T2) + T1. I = 2.17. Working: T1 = 1.2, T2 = 0.71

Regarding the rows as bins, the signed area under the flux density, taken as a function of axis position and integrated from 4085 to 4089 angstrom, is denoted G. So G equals 52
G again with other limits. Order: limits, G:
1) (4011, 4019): 115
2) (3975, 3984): 95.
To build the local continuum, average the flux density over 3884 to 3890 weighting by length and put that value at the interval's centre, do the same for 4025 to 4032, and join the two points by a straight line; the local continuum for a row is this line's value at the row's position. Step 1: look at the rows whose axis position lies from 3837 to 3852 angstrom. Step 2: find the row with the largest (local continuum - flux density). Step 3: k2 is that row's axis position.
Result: 3838.0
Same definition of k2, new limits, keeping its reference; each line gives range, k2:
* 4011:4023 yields 4019.5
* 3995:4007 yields 3997.0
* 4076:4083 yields 4082.5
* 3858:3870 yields 3860.5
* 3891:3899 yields 3893.5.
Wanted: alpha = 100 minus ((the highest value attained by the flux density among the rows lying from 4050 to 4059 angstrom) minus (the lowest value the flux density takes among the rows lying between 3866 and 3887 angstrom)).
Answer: 95.2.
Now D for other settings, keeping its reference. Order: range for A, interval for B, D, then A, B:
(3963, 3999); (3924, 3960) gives -2.3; -2.3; -1.7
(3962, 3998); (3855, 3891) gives -2.4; -2.4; -1.3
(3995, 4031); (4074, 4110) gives -1.5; 0.8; -1.5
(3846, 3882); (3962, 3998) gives -2.4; -0.8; -2.4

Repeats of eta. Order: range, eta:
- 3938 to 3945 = 140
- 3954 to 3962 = 121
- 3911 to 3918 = 165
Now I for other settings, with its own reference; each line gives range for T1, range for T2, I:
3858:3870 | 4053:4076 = 2.13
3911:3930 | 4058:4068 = 2.06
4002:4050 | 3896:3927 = 2.33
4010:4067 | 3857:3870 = 2.34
